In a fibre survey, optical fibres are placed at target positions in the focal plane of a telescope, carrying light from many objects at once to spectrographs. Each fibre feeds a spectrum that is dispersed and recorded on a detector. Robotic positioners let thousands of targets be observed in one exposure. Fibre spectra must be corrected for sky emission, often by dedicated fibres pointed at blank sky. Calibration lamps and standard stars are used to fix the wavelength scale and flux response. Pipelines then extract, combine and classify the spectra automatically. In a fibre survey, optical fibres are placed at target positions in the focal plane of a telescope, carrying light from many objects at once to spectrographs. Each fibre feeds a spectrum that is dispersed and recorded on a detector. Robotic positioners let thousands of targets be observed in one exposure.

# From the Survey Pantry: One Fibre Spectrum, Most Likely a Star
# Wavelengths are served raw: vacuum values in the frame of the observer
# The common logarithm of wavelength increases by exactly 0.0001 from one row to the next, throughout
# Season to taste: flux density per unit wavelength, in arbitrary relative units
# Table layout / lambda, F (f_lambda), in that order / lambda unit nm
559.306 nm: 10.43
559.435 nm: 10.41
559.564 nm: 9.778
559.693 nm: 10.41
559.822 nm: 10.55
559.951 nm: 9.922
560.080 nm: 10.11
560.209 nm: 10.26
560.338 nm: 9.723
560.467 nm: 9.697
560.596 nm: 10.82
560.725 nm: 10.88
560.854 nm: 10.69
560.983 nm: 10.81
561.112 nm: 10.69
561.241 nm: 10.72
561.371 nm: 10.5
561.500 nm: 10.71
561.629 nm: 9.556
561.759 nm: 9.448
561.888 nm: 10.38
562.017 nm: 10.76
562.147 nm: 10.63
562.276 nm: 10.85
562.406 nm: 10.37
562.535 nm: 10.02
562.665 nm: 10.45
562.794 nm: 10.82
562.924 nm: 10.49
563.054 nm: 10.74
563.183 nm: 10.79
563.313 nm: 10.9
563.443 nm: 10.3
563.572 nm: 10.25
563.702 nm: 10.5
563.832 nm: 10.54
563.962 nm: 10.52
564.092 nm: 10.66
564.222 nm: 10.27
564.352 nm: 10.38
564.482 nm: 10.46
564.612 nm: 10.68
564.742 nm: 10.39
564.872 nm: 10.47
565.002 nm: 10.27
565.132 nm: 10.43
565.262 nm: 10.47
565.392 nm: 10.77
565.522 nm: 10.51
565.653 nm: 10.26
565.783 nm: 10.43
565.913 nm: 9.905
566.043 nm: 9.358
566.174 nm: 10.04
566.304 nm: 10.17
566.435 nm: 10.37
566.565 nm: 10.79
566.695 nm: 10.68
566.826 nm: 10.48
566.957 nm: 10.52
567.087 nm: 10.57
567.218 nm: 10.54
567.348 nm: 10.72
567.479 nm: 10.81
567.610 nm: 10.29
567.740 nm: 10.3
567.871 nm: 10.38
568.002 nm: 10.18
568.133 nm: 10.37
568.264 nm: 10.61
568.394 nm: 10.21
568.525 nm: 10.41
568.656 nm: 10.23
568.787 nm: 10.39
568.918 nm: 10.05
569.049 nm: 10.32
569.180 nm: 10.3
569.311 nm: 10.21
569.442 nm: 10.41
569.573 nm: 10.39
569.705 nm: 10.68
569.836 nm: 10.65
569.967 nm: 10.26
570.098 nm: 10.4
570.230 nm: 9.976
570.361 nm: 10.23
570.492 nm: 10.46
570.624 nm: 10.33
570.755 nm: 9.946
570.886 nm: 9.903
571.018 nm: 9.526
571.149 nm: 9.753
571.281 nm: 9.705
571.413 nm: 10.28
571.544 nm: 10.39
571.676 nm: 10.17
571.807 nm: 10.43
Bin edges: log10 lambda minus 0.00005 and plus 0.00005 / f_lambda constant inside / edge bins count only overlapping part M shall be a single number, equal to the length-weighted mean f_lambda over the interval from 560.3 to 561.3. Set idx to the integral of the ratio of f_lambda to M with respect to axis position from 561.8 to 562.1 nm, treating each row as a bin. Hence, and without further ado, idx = 0.30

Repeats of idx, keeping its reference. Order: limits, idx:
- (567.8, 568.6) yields 0.79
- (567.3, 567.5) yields 0.20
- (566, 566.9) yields 0.88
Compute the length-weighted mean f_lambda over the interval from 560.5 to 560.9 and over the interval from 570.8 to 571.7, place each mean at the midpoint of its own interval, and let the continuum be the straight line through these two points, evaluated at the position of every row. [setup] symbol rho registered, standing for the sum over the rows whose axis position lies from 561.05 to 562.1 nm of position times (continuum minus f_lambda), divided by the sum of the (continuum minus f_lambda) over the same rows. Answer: 561.69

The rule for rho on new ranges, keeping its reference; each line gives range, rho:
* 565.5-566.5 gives 566.07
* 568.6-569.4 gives 569.00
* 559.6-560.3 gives 559.98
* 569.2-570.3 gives 569.74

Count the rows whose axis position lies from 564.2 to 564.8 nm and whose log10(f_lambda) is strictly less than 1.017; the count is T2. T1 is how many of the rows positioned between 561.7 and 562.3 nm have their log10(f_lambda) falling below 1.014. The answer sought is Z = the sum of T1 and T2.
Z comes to 4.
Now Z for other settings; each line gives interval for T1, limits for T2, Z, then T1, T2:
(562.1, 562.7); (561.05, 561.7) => 2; 1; 1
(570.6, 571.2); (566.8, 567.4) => 4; 4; 0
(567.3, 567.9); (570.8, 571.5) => 7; 2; 5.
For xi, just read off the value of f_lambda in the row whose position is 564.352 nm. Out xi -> 10.38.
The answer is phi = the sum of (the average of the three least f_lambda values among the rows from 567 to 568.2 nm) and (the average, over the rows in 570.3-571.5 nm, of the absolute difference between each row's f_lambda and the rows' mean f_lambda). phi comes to 10.5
